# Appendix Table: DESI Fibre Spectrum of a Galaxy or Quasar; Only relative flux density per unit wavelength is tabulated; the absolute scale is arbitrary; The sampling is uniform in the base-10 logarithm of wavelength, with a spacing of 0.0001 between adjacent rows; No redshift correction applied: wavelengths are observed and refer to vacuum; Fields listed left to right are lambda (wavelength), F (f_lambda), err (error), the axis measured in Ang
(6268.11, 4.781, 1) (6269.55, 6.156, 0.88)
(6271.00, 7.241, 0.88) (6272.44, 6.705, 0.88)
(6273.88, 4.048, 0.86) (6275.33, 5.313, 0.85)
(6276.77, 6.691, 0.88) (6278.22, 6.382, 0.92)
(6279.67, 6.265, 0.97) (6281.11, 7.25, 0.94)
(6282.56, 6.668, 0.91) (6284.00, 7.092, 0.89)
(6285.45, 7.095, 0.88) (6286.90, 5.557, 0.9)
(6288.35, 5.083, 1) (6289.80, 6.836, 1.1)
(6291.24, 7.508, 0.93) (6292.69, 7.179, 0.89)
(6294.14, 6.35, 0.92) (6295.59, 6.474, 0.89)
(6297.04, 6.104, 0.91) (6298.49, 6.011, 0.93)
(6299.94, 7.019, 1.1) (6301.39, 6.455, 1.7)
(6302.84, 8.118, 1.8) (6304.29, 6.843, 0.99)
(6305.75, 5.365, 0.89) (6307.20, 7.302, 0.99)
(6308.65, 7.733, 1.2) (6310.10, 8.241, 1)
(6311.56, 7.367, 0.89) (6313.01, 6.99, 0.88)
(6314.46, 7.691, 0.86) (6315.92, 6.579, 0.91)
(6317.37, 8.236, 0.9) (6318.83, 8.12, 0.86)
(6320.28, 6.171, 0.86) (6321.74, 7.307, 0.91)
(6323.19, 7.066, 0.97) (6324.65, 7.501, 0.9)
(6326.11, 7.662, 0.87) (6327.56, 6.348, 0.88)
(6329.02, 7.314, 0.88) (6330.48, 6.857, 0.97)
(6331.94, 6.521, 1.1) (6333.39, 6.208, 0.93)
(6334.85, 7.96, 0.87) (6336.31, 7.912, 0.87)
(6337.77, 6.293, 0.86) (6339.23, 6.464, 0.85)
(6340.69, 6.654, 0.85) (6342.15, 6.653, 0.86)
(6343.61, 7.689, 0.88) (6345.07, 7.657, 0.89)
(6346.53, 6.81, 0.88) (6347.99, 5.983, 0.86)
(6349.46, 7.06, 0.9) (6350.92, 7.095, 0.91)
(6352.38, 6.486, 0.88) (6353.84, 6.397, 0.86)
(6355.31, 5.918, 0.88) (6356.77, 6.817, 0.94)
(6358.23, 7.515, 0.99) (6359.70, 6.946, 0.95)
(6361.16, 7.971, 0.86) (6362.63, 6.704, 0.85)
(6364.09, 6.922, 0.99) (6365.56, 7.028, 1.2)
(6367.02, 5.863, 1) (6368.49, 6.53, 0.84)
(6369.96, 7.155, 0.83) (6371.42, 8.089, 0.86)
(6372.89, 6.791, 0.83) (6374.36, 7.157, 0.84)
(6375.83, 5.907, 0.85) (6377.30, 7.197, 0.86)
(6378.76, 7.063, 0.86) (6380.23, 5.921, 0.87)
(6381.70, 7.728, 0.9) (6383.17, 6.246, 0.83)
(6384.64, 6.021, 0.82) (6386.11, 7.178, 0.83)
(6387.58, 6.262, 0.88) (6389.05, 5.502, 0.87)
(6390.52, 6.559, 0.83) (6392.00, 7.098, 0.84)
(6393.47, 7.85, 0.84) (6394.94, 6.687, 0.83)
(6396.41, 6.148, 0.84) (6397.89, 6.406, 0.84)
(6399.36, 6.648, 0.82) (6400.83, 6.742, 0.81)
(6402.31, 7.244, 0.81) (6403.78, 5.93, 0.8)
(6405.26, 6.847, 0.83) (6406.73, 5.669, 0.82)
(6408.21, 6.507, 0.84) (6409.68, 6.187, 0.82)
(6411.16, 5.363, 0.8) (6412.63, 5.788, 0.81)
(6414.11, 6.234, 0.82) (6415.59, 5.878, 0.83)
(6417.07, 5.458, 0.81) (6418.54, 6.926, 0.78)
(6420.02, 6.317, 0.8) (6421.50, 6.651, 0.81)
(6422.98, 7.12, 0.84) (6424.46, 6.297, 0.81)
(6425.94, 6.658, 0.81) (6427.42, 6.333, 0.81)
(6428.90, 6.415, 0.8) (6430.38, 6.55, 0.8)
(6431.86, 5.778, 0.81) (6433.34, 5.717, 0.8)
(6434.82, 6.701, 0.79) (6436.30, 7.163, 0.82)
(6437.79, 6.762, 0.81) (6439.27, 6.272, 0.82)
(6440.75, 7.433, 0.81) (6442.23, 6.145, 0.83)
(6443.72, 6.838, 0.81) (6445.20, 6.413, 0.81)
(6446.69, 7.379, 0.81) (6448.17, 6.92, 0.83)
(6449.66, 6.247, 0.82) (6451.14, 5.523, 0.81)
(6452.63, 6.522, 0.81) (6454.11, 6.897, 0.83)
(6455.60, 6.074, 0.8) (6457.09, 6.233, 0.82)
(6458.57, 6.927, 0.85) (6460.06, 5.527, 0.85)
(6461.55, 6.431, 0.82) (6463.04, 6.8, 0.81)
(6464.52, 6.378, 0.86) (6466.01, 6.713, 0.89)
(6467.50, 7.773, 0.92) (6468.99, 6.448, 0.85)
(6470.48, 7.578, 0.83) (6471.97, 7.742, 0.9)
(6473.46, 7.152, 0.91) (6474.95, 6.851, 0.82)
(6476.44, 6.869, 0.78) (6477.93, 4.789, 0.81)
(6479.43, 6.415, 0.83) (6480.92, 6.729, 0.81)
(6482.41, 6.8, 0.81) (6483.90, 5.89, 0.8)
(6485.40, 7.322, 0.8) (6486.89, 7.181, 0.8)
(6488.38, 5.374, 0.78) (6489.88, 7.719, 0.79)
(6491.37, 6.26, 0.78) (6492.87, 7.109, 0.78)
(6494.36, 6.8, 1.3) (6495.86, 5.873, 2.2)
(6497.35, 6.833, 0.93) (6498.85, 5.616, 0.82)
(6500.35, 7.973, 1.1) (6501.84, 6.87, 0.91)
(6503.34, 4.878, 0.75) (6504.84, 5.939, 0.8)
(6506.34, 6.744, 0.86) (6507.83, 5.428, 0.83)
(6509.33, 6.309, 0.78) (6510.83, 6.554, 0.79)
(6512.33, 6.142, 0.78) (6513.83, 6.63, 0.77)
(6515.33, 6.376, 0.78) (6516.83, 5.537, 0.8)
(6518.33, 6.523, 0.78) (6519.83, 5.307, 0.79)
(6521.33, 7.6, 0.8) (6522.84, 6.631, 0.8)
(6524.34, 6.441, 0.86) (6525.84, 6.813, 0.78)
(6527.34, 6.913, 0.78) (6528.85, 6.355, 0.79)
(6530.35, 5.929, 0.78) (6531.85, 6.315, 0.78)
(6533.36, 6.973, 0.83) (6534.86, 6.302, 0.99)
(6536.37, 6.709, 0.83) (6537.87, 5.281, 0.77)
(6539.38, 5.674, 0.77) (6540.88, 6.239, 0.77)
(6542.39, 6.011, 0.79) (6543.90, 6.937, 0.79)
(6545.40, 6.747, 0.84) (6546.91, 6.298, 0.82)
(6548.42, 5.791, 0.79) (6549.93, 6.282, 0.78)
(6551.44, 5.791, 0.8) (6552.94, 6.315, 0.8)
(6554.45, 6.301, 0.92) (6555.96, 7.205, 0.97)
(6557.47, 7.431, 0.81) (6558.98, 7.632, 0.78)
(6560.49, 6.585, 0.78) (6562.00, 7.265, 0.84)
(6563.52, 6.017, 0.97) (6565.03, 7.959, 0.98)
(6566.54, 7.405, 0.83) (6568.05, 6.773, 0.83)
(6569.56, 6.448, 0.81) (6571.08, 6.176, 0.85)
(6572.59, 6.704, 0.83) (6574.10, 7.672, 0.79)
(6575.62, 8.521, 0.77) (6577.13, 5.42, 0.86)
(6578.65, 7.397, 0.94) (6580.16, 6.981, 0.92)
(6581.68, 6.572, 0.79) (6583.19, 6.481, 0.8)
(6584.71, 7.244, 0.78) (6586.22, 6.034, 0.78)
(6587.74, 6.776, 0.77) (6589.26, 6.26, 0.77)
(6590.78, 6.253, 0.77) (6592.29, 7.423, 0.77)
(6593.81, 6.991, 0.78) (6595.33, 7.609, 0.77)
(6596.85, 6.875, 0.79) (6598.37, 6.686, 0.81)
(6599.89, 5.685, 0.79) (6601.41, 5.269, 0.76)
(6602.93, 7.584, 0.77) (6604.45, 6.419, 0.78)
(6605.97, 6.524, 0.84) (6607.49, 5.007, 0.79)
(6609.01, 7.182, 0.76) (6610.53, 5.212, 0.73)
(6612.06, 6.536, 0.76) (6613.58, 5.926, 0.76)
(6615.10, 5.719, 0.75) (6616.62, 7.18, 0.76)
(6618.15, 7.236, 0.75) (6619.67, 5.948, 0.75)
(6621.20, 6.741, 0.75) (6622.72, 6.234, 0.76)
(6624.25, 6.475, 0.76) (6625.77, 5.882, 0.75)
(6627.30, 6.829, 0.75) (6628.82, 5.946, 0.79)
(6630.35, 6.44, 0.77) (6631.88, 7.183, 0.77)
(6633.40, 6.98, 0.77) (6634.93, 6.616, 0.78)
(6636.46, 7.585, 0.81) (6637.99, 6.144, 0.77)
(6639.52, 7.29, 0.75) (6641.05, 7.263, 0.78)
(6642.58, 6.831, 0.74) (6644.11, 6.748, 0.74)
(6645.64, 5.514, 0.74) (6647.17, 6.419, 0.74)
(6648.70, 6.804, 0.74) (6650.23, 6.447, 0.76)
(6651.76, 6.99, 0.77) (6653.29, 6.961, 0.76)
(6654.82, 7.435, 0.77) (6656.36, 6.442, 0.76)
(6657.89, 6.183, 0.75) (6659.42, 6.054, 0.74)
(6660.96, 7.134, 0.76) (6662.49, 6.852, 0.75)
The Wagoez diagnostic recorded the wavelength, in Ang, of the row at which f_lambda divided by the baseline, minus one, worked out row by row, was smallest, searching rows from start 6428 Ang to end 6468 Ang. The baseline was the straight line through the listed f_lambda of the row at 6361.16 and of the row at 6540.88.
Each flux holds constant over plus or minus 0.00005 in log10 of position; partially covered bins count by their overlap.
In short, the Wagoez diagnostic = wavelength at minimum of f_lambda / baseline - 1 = 6451.14 Ang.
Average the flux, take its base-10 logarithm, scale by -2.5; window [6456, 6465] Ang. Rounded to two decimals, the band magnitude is -2.01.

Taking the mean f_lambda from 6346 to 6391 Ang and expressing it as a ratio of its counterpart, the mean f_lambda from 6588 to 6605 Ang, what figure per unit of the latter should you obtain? 1.014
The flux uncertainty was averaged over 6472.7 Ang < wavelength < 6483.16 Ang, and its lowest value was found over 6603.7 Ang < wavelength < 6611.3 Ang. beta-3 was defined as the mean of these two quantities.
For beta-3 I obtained 0.78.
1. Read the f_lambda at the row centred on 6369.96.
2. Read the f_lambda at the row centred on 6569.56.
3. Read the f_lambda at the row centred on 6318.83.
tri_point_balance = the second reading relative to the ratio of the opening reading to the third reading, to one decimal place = 7.3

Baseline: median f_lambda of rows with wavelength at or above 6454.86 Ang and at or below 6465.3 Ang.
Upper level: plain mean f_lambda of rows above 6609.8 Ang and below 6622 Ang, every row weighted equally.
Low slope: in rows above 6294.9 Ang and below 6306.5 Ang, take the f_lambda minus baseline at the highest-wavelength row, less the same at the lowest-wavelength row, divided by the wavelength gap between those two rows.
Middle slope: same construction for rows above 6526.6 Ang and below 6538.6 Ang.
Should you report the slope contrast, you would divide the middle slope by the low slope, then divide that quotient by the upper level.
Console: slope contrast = 0.22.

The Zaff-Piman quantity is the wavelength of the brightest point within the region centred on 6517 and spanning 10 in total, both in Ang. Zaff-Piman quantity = 6521.33 Ang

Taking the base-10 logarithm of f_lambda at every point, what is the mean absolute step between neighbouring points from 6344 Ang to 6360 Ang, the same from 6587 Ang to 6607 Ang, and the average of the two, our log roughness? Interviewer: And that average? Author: 0.044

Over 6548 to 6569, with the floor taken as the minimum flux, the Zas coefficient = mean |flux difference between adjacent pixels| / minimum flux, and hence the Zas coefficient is 0.12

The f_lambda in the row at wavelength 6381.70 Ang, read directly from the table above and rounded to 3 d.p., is 7.728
